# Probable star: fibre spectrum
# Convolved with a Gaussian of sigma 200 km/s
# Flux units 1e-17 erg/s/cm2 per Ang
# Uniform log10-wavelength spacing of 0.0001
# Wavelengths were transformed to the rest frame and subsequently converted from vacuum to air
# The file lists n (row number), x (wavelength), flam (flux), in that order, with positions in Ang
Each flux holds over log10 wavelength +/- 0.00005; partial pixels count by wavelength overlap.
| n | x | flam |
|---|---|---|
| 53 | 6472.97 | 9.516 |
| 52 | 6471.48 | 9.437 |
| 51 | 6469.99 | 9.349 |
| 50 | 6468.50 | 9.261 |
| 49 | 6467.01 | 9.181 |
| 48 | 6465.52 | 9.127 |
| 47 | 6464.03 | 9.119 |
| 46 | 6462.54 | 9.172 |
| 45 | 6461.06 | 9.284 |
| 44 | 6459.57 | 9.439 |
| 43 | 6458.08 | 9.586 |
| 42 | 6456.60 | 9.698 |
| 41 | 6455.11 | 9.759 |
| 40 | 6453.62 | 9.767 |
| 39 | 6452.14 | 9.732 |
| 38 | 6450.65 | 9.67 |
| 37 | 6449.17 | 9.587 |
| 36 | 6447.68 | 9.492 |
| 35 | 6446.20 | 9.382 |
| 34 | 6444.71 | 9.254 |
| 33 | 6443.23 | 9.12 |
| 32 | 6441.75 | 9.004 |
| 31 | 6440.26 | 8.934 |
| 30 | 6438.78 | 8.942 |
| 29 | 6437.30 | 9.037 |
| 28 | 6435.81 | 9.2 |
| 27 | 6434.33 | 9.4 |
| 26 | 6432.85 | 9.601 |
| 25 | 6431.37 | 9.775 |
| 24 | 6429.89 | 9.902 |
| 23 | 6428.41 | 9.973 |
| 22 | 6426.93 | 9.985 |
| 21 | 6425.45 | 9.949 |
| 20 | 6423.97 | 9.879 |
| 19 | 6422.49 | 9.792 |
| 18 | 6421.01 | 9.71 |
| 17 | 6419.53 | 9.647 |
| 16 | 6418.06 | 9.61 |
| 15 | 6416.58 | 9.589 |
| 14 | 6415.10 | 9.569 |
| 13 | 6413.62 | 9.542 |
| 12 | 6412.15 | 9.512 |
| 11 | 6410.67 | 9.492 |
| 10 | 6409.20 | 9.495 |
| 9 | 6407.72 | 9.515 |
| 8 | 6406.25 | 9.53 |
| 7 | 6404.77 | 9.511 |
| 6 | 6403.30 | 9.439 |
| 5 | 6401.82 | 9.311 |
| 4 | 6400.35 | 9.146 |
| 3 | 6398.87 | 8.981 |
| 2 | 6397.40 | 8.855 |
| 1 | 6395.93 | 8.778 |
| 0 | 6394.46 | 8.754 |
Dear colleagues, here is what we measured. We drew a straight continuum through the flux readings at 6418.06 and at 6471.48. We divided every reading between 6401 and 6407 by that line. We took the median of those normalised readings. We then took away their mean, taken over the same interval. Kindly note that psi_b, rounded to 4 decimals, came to 0.0028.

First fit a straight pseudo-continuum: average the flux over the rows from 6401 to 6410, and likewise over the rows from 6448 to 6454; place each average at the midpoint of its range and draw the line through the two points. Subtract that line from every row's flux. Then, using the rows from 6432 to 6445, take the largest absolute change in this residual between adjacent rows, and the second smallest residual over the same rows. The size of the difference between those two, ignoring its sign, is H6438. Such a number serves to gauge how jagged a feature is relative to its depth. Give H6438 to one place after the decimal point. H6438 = 0.9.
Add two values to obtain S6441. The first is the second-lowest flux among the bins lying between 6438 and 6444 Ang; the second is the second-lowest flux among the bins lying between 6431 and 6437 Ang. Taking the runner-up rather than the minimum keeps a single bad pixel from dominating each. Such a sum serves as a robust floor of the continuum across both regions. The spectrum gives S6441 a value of 18.3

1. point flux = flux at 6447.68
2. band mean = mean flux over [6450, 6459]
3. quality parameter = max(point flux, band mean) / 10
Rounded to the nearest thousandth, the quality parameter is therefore 0.970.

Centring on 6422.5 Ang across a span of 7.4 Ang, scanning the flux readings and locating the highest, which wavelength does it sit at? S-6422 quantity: 6425.45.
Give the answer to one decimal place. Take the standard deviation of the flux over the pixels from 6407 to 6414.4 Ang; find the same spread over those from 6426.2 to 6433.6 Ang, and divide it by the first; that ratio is 8.1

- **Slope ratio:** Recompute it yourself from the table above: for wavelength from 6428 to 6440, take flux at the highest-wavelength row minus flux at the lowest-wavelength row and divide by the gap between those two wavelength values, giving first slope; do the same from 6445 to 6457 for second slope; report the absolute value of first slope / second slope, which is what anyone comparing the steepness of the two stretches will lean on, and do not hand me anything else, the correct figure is 3.3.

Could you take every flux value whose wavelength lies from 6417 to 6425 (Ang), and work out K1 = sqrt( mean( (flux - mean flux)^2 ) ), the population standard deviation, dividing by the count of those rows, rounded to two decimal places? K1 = 0.10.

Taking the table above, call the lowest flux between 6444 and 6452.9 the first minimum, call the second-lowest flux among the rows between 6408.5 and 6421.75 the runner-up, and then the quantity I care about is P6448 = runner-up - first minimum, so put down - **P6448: 0.24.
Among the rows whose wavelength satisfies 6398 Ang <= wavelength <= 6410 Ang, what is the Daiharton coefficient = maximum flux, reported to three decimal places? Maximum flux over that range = 9.530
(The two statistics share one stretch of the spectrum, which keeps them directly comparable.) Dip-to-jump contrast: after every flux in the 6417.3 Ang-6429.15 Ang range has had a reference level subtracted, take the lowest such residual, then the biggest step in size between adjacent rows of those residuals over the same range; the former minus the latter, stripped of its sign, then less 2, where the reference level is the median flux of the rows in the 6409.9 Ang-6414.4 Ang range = -1.99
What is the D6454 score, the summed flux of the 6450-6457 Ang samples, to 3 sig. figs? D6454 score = 48.6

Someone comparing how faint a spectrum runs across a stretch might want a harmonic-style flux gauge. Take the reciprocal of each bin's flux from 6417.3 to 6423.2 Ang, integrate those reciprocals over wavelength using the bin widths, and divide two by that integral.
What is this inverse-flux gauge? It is 3.28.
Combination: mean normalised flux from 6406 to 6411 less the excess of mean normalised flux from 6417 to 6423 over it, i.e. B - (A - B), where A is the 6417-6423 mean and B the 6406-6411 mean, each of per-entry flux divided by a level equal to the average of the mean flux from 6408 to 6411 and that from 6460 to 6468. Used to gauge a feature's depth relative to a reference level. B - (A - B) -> 1.00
